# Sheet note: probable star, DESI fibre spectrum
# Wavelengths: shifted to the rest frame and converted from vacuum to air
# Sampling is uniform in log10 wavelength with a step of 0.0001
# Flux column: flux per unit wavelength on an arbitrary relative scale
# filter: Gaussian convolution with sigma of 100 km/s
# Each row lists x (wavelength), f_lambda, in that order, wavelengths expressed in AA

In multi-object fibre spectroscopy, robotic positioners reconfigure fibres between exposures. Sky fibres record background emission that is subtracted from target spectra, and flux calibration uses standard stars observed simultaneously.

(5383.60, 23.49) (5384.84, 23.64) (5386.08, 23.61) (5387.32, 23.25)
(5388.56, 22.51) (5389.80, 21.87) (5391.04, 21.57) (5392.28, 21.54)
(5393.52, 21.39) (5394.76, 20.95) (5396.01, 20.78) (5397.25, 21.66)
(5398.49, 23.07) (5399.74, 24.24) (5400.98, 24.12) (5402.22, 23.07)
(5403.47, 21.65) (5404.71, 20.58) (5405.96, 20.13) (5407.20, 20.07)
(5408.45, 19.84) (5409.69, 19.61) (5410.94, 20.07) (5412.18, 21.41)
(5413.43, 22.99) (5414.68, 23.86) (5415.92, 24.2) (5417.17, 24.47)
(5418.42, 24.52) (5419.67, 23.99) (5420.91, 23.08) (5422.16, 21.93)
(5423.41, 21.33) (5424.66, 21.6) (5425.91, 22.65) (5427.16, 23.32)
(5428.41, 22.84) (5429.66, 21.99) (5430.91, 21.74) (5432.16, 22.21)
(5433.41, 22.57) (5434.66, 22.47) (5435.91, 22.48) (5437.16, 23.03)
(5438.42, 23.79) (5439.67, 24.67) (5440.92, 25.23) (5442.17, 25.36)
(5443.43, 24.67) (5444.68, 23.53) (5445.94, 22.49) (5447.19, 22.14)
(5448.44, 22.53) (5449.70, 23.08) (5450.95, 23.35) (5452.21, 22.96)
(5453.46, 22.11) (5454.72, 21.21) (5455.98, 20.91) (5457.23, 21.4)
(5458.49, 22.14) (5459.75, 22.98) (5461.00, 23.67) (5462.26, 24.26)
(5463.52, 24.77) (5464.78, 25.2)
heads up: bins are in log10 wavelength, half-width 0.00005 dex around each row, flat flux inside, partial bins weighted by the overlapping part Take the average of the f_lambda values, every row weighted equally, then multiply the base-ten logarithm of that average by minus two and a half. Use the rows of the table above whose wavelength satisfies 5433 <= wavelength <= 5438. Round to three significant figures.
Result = -3.39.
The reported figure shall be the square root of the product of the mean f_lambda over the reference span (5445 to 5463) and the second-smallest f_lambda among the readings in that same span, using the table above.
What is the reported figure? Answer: 21.9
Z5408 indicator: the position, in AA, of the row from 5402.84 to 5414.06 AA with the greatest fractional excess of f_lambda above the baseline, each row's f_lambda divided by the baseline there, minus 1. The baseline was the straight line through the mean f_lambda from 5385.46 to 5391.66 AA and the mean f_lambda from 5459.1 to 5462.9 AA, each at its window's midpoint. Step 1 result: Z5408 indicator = 5413.43 AA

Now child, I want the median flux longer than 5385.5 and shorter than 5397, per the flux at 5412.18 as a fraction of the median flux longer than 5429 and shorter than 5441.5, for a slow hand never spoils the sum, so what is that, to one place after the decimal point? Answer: 22.7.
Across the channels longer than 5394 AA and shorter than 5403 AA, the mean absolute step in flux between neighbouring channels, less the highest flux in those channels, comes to -23.4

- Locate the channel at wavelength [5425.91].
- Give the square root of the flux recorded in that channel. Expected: 4.76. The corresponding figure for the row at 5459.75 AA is 4.79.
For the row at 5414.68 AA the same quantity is 4.88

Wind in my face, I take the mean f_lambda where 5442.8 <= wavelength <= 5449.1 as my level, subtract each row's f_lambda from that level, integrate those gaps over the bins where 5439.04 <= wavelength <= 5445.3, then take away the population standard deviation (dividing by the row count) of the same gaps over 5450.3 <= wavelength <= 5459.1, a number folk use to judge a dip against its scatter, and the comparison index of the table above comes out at -11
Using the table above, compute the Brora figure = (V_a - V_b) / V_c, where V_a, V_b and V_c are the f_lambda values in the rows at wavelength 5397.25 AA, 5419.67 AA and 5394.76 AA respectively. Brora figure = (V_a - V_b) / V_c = -0.11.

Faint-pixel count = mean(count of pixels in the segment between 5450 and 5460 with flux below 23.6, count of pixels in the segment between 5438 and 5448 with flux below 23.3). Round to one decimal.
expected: 5.0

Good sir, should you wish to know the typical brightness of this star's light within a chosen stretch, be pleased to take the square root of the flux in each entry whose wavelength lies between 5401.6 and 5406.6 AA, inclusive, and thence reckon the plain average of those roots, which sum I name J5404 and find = 4.62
